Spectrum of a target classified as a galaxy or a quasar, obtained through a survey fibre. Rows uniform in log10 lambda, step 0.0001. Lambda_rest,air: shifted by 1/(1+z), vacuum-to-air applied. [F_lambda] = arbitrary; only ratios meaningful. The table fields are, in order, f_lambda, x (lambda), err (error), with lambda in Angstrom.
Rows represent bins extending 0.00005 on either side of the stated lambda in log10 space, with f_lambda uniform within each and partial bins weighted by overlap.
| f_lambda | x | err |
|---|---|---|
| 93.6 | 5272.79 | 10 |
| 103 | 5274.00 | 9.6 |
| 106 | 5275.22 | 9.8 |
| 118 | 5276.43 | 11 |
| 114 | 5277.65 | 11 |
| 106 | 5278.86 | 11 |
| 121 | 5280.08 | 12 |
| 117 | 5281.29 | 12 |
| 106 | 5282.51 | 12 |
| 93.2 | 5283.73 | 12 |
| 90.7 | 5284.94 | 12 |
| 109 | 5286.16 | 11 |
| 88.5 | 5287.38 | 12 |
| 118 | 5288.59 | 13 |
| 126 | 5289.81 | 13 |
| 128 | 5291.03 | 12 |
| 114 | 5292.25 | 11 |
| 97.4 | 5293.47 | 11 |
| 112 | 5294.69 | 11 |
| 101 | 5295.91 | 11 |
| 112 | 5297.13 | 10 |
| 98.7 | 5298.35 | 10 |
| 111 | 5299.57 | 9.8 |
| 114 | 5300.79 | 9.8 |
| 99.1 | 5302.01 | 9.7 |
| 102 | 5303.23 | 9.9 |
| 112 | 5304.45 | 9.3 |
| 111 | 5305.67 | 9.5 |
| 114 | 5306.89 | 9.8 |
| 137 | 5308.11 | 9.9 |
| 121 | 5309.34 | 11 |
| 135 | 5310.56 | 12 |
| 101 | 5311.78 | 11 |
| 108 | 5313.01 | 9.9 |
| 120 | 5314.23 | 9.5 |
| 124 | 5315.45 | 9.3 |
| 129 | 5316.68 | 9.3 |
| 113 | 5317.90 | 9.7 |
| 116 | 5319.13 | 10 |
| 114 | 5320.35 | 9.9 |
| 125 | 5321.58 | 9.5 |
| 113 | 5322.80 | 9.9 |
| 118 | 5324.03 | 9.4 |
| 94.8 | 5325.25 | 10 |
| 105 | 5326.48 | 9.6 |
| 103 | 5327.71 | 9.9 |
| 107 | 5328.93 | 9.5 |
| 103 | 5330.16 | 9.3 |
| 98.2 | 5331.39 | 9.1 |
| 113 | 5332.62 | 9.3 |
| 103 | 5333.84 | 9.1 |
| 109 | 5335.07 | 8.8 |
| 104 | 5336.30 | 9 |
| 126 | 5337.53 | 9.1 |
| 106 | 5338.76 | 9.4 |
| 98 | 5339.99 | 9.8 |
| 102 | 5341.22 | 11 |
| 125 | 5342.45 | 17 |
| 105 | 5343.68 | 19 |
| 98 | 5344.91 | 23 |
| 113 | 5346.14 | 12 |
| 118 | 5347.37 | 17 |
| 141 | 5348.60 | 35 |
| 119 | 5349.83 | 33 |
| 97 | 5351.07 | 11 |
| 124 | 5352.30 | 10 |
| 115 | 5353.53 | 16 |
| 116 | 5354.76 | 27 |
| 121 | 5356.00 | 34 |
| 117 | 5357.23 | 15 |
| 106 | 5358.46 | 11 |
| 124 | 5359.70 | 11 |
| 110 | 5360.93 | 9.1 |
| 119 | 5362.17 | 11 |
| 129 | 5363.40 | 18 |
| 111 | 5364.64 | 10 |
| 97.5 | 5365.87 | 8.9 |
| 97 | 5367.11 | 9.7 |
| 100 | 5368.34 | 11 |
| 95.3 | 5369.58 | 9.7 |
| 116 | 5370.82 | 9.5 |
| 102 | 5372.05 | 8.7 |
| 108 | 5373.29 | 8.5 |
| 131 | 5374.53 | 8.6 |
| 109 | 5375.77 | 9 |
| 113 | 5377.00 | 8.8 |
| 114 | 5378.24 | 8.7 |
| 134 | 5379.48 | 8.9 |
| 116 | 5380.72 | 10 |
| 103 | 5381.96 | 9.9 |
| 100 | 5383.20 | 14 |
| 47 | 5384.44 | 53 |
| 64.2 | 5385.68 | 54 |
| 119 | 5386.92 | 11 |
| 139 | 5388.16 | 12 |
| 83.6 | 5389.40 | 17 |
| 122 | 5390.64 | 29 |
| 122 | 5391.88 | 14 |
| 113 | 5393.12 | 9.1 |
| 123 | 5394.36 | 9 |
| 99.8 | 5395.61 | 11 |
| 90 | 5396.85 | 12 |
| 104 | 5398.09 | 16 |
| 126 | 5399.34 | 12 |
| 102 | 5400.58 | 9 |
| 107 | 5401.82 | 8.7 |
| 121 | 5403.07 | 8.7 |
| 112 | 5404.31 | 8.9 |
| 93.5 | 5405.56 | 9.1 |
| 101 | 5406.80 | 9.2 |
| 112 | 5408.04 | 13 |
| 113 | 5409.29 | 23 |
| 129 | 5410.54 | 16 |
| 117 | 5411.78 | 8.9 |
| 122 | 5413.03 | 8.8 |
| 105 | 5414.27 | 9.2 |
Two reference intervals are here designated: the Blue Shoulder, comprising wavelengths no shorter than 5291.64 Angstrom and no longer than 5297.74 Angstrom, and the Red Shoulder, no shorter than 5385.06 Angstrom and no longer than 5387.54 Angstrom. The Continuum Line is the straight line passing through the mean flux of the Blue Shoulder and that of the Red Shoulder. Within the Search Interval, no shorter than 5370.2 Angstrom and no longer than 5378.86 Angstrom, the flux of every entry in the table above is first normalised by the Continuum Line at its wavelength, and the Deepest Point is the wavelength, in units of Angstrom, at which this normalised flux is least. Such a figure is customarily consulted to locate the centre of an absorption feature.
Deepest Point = 5372.05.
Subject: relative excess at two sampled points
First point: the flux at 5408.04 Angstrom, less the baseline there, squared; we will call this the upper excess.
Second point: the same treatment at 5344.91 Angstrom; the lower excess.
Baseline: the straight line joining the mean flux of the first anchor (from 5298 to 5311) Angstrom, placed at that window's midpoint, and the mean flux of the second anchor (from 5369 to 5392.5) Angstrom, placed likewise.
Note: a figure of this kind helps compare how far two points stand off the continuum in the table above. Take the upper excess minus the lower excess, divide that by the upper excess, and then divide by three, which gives -0.7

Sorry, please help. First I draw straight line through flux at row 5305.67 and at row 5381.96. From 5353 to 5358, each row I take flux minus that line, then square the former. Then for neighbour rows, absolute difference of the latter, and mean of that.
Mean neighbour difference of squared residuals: 85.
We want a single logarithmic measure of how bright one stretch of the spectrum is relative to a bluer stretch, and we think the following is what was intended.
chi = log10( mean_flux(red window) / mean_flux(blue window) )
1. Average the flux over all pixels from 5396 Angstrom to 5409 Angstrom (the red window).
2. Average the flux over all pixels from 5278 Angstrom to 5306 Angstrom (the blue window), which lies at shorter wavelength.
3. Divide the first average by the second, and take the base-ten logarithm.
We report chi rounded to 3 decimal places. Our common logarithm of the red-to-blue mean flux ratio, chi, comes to -0.005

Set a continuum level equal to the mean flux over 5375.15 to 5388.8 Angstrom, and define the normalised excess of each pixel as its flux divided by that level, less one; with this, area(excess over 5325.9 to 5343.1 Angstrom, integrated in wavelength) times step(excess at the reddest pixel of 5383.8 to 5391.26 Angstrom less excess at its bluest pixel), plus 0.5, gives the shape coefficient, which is 0.7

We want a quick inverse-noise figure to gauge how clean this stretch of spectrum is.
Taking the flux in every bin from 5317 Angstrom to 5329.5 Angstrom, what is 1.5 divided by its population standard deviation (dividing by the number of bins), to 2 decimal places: 0.18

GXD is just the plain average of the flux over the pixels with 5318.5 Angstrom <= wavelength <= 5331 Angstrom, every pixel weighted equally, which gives 110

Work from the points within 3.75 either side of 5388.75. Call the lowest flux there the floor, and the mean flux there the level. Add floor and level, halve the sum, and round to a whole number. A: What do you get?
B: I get 86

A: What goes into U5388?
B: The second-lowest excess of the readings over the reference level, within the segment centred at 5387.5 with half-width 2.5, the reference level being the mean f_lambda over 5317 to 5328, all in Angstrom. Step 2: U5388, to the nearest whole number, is -28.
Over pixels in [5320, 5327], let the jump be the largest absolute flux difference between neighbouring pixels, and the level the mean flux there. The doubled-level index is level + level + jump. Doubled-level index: 246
